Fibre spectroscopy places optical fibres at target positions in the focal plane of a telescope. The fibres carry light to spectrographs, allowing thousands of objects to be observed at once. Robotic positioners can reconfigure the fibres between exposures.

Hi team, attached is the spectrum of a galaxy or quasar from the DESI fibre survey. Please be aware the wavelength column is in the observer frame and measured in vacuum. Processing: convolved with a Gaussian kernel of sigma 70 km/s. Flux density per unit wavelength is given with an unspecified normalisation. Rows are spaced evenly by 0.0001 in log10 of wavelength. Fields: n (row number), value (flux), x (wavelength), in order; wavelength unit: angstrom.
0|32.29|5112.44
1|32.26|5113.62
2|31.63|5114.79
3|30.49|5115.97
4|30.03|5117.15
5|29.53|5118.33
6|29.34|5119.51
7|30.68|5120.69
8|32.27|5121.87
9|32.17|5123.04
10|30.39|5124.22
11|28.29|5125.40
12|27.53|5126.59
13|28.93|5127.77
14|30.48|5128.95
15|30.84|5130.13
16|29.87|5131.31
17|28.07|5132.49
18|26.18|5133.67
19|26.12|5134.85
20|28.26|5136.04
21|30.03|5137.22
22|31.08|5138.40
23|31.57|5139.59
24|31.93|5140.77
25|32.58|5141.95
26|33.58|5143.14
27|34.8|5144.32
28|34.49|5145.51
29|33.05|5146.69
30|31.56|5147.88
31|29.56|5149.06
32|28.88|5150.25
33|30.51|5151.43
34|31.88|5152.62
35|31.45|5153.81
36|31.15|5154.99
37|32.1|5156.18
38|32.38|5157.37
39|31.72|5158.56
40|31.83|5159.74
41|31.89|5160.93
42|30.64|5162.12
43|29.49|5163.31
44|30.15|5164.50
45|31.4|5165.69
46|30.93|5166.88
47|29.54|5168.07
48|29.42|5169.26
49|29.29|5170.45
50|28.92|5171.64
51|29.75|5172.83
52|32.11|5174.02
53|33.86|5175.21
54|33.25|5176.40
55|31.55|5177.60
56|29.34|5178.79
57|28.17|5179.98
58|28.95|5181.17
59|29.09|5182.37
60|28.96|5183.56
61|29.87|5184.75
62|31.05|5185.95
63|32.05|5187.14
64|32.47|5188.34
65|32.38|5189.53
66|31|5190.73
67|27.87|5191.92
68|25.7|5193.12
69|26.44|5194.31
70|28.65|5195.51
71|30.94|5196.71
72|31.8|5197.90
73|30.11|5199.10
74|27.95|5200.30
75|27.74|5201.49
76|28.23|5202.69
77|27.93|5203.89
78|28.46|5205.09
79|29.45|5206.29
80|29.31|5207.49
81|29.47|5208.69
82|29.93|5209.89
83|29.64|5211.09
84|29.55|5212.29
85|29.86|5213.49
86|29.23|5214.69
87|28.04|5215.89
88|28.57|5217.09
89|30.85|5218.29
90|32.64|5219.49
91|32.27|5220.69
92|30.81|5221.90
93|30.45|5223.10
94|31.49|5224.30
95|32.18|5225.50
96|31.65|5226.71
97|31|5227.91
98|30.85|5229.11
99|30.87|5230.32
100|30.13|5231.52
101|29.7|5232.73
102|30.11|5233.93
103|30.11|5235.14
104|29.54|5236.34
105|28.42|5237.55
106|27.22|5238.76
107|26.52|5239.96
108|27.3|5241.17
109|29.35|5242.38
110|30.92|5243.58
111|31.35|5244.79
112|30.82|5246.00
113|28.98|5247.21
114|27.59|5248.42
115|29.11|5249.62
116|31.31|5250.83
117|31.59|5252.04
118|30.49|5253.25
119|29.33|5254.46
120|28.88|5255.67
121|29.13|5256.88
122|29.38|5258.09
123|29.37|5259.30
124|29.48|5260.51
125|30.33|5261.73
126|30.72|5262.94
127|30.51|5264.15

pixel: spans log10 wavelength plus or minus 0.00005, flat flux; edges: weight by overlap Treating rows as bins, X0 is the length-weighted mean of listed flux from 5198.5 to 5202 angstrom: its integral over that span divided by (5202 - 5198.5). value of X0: 28.6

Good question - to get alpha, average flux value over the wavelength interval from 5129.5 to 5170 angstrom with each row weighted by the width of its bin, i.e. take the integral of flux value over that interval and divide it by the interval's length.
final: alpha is 30.8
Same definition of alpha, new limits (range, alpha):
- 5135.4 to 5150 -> 31.8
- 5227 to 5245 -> 29.6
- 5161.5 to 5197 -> 30.1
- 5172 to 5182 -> 30.8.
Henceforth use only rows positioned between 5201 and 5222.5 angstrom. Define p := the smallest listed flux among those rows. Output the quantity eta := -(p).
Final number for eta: -27.7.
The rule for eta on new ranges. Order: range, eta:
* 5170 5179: -28.9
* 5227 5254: -26.5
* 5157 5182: -28.2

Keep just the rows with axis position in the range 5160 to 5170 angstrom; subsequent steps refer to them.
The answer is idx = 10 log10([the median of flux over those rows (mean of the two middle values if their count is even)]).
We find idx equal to 14.8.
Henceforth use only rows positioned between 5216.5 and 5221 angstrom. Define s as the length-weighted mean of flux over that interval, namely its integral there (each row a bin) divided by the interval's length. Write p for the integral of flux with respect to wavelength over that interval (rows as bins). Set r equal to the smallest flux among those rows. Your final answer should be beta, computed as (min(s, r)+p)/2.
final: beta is 84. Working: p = 140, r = 28.57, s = 31.0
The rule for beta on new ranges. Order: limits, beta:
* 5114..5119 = 91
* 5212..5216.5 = 80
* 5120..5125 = 93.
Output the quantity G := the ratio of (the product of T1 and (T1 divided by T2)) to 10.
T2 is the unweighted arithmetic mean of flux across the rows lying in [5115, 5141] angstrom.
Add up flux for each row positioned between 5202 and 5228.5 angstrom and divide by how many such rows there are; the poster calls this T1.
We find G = 3.04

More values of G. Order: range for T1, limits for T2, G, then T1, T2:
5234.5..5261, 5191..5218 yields 2.99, 29.4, 28.9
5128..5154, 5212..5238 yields 3.12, 30.8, 30.4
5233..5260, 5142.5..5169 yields 2.74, 29.4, 31.5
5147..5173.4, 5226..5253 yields 3.16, 30.7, 29.7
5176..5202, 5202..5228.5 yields 2.95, 29.8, 30.0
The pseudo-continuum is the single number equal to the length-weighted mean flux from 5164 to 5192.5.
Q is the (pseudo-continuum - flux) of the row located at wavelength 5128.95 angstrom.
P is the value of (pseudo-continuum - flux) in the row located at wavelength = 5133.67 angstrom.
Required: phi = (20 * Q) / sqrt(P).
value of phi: 0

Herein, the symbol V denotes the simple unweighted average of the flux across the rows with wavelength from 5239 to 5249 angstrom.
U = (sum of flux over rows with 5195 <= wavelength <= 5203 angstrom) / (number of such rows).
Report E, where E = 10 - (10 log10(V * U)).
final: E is -19.3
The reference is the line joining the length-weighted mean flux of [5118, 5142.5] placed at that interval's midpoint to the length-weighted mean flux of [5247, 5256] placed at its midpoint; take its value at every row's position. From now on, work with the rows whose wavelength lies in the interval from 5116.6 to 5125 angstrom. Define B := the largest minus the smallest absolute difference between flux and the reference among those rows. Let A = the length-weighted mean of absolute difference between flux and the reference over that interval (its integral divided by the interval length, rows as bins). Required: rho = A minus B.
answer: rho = -1.20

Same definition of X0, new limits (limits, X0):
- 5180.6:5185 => 29.2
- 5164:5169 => 30.4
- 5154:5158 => 31.8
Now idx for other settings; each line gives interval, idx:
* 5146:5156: 15.0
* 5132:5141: 14.6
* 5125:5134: 14.6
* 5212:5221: 14.7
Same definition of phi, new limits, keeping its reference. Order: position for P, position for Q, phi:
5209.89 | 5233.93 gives 10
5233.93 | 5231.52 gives 12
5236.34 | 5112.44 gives -37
